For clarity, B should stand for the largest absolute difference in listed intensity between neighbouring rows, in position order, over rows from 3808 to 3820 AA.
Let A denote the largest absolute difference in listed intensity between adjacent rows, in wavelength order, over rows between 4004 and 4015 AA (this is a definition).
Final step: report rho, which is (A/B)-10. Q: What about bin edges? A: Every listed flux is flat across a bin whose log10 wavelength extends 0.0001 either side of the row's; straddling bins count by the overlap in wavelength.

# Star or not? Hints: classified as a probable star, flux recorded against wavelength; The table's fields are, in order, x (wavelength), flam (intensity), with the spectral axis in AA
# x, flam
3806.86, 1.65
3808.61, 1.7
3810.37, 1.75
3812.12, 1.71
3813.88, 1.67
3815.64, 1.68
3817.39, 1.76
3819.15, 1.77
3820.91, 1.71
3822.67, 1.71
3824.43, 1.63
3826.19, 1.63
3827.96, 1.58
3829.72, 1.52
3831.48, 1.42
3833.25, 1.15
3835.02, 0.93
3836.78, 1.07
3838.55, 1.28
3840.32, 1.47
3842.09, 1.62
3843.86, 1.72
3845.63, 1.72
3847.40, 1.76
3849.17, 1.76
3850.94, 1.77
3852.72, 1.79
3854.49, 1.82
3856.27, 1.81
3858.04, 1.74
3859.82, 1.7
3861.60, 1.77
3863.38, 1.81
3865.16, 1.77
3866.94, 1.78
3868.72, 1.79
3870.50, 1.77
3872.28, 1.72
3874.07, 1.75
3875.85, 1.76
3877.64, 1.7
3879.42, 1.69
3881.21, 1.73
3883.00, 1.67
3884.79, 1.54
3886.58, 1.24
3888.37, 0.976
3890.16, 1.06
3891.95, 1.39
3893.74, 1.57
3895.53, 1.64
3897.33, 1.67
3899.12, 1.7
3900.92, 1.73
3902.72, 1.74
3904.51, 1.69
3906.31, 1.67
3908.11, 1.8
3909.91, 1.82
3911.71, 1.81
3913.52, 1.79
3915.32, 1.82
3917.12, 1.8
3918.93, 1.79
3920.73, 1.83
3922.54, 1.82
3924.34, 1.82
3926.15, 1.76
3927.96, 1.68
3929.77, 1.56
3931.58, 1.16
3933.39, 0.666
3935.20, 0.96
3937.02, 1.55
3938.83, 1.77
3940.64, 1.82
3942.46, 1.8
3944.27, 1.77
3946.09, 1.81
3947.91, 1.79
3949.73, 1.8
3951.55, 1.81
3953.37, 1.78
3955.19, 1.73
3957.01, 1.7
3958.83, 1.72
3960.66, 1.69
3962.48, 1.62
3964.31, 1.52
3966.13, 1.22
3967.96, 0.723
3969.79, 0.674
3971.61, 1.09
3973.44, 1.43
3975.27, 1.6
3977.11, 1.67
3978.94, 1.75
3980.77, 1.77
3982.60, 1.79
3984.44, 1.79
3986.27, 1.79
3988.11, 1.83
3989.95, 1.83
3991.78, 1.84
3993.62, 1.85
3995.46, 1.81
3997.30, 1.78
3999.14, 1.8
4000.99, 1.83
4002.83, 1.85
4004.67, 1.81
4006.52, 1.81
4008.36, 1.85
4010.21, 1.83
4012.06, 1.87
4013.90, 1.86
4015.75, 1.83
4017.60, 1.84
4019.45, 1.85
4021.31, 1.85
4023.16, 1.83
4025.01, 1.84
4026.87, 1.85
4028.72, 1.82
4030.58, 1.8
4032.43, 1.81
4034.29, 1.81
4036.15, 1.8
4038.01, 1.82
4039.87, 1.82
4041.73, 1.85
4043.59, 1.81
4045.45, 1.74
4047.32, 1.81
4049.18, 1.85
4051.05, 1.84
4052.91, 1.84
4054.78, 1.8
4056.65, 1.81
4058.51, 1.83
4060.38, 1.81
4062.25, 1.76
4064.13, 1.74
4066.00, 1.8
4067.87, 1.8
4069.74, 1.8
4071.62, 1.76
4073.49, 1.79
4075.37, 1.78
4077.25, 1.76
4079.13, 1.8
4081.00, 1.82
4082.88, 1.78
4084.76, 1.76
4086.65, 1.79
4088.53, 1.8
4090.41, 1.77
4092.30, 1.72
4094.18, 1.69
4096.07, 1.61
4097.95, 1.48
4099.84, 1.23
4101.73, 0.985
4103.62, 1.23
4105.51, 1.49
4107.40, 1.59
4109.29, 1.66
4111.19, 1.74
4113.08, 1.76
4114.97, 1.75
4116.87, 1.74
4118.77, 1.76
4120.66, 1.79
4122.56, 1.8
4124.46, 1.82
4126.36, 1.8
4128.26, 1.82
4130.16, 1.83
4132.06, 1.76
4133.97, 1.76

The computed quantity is -9.50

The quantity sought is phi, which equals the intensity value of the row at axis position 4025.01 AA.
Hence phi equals 1.84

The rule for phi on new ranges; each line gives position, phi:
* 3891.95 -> 1.39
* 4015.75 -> 1.83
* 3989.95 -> 1.83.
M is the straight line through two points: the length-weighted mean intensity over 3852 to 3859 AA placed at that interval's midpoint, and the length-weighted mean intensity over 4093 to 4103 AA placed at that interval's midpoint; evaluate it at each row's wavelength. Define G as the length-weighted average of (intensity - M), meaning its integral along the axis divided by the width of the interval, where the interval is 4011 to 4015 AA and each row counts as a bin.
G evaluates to 0.32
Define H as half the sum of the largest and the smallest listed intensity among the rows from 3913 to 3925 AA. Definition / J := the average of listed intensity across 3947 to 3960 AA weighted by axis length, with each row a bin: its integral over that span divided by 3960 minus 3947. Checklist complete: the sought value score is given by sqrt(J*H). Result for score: 1.78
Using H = 1.810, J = 1.759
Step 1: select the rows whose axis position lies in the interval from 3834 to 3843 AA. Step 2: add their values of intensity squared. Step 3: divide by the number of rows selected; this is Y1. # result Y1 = 1.69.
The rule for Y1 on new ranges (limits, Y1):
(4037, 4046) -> 3.27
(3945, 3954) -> 3.23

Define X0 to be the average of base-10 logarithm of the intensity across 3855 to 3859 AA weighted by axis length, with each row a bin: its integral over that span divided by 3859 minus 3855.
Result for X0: 0.250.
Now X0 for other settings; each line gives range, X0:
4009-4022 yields 0.266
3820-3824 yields 0.231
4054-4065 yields 0.253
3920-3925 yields 0.261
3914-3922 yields 0.258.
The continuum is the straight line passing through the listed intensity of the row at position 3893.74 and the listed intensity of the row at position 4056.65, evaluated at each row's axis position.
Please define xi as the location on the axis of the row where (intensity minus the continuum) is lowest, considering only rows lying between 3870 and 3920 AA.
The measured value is 3888.37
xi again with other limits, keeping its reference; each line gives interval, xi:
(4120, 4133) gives 4132.06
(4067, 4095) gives 4094.18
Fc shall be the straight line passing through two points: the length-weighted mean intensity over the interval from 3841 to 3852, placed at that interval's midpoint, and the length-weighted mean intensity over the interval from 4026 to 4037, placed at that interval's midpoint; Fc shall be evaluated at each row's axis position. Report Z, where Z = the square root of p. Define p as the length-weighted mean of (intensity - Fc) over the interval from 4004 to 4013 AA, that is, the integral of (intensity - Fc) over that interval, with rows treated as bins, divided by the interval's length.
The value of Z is 0.18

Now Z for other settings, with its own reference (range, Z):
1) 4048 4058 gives 0.04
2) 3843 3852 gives 0.16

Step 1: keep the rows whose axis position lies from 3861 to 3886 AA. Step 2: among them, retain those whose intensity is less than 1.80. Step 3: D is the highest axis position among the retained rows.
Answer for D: 3884.79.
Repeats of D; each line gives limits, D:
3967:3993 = 3986.27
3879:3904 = 3902.72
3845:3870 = 3868.72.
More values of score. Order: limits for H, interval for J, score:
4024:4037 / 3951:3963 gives 1.77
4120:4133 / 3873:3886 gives 1.74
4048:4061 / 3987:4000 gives 1.82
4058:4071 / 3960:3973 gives 1.47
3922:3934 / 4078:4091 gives 1.49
